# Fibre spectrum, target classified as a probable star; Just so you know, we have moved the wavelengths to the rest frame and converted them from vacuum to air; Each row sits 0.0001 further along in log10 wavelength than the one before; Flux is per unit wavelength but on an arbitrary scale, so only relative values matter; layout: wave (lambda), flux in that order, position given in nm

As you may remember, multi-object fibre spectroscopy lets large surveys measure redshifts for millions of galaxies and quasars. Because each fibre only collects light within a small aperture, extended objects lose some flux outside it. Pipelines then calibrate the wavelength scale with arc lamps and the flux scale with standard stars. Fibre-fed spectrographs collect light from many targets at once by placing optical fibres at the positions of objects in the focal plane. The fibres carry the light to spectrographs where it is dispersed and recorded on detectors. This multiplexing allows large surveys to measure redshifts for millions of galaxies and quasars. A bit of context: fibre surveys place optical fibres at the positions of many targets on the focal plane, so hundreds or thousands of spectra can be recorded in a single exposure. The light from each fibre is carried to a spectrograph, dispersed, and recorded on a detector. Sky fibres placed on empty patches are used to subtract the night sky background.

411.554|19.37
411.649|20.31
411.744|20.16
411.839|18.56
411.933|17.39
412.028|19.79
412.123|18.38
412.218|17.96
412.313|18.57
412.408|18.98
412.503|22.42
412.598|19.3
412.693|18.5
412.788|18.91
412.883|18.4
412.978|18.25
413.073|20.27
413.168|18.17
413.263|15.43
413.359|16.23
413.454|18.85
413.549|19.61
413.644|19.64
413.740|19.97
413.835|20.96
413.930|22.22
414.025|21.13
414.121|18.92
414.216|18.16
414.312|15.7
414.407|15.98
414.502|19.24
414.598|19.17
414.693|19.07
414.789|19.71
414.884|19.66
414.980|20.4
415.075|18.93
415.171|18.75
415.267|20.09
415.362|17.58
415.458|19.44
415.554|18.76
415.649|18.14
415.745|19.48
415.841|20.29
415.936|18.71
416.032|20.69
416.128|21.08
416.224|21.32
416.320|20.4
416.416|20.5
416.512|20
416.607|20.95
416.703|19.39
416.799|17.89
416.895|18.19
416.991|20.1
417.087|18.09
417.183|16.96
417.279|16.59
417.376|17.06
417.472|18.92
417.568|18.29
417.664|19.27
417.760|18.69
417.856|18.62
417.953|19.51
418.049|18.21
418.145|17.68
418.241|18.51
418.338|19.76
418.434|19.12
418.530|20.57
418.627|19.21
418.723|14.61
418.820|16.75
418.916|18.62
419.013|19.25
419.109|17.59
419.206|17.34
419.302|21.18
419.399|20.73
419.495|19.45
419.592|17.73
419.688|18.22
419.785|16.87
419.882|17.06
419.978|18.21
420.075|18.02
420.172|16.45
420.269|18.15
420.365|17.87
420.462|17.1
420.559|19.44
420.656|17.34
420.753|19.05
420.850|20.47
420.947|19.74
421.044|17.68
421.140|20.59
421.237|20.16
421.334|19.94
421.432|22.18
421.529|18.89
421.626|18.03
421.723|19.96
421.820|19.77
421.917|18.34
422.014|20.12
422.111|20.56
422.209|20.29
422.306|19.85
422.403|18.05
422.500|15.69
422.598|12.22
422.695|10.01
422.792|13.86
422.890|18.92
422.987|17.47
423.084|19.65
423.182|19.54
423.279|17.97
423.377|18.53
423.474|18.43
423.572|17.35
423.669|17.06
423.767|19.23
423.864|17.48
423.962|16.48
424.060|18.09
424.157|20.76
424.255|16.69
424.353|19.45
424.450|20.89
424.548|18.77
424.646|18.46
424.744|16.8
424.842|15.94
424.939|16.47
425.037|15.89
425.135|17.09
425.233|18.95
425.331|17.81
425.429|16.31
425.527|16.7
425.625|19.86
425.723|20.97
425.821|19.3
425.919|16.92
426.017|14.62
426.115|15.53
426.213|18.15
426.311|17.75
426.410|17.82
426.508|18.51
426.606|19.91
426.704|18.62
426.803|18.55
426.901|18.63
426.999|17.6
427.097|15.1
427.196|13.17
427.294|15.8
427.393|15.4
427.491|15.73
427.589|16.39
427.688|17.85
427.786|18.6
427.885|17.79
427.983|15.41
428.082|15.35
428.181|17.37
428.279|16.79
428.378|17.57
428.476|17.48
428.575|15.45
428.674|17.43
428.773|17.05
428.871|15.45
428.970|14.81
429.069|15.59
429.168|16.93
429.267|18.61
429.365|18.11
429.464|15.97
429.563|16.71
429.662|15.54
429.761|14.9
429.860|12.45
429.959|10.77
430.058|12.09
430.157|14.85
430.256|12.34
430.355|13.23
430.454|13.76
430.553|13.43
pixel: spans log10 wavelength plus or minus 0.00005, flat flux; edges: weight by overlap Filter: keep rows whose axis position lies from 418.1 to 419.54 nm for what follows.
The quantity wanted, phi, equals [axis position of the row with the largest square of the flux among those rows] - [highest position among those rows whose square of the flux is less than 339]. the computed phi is 0.10 nm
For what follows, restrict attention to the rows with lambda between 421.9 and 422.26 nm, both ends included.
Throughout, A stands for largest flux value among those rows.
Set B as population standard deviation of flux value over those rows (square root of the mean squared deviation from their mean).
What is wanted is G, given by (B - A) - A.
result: -40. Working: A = 20.56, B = 0.9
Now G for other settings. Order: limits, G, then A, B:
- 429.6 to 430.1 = -29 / 15.54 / 1.8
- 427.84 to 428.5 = -35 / 17.79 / 1.0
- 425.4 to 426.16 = -40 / 20.97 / 2.1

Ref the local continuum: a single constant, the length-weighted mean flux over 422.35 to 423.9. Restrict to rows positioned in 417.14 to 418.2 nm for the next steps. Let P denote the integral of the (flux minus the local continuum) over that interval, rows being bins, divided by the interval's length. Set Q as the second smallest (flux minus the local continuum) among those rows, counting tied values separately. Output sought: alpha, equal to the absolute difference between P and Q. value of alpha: 1.21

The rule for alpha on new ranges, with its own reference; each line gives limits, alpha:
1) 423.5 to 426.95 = 2.41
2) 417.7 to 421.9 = 2.25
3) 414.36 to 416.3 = 1.76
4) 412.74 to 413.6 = 2.01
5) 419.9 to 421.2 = 1.35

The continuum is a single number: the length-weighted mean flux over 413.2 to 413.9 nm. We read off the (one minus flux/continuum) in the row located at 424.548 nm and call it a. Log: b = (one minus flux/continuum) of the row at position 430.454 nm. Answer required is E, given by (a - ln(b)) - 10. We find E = -8.68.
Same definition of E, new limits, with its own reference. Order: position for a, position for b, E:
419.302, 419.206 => -7.54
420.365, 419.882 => -7.54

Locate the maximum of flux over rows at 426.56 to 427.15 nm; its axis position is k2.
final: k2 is 426.606 nm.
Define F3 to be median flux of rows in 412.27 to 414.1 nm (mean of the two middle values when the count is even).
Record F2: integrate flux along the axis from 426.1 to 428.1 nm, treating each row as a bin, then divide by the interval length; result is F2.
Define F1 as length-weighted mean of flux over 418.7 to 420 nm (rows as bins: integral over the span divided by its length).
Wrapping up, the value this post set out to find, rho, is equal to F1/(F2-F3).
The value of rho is -10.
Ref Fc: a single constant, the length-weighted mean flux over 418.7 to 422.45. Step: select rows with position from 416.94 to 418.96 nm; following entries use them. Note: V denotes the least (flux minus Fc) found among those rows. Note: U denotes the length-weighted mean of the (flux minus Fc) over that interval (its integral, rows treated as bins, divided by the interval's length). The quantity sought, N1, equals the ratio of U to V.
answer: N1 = 0.11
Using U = -0.45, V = -4.2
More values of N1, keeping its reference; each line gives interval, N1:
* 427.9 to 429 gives 0.59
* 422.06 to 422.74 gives 0.24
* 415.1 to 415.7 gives -0.01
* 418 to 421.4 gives 0.06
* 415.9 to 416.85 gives -1.46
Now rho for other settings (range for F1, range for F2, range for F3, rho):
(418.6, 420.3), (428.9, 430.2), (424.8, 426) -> -10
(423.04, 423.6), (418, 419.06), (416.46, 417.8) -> -184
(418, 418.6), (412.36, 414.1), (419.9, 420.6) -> 15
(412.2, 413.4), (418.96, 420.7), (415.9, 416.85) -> -8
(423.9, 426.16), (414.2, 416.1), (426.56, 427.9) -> 14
